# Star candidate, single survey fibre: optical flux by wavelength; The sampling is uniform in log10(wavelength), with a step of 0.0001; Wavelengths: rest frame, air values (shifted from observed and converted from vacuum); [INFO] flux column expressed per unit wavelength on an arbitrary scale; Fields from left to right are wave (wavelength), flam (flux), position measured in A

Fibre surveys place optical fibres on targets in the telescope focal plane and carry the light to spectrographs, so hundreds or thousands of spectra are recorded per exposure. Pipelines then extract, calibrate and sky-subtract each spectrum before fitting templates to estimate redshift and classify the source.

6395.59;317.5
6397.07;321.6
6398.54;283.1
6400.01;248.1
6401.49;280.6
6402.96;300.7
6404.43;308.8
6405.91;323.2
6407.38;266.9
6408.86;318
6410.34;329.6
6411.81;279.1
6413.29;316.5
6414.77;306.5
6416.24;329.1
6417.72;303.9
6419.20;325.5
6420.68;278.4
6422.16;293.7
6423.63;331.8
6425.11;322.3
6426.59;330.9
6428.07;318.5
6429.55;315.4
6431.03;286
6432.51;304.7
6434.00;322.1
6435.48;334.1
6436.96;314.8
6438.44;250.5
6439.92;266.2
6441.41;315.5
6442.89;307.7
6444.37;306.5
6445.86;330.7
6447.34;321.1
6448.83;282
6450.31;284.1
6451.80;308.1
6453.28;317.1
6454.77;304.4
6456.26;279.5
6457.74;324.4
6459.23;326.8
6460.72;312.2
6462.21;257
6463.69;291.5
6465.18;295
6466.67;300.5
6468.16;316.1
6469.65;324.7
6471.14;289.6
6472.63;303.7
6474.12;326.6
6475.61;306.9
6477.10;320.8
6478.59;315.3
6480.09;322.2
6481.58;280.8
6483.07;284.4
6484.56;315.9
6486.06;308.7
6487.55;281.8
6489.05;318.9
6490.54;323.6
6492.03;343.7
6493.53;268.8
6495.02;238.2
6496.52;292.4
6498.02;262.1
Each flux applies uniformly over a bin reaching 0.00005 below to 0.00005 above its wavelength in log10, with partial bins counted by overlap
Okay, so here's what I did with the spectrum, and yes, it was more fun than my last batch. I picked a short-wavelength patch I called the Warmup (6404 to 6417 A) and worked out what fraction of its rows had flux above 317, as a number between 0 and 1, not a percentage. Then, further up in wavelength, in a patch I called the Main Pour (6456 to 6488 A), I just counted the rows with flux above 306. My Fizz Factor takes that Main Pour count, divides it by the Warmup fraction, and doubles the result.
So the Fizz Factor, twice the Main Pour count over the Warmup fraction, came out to 54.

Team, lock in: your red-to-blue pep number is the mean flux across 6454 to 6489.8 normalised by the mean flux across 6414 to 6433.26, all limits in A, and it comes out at 0.98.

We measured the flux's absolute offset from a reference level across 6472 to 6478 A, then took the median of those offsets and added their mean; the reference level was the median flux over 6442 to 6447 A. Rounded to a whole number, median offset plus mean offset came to 18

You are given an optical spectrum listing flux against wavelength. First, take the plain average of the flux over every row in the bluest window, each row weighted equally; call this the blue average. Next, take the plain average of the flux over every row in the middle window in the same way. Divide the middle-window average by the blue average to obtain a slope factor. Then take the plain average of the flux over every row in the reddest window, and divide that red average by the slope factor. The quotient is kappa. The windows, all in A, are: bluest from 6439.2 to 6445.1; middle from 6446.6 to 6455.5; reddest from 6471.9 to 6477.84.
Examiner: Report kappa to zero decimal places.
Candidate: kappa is 311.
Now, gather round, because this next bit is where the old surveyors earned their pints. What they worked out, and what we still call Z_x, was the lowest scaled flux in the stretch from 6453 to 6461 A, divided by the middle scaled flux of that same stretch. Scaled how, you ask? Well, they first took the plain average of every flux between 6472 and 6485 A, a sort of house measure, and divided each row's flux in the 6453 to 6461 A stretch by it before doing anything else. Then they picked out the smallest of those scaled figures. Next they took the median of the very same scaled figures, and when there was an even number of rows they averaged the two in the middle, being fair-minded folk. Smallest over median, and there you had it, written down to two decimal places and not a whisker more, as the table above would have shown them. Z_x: 0.89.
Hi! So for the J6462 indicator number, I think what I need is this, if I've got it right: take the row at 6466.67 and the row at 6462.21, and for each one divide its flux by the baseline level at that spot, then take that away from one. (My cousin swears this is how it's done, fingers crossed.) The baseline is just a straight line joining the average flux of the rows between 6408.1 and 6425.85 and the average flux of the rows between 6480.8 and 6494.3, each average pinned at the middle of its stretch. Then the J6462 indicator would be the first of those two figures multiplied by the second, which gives 0.003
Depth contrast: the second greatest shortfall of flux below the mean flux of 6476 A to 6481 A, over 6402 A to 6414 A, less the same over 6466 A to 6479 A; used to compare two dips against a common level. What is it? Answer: 21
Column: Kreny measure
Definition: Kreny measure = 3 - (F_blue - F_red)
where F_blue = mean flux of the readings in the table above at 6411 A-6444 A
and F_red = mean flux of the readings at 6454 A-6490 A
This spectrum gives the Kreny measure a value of 0.5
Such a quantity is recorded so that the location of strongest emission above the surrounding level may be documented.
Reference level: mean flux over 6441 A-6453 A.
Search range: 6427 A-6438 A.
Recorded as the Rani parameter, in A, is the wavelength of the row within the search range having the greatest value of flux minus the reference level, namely 6435.48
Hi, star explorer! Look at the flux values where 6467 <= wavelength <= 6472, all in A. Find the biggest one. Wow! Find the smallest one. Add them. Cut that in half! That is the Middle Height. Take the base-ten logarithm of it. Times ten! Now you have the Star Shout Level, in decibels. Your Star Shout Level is 24.9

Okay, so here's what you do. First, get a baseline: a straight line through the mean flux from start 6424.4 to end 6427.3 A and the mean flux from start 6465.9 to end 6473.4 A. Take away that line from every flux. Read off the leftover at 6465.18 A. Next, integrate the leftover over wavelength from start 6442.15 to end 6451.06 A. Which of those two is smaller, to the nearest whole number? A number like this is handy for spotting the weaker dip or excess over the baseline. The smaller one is -106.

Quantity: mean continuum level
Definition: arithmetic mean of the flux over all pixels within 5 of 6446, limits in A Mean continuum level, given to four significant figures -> 306.8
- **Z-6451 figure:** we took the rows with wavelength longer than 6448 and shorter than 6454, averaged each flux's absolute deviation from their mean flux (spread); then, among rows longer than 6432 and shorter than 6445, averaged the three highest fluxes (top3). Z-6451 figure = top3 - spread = 309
